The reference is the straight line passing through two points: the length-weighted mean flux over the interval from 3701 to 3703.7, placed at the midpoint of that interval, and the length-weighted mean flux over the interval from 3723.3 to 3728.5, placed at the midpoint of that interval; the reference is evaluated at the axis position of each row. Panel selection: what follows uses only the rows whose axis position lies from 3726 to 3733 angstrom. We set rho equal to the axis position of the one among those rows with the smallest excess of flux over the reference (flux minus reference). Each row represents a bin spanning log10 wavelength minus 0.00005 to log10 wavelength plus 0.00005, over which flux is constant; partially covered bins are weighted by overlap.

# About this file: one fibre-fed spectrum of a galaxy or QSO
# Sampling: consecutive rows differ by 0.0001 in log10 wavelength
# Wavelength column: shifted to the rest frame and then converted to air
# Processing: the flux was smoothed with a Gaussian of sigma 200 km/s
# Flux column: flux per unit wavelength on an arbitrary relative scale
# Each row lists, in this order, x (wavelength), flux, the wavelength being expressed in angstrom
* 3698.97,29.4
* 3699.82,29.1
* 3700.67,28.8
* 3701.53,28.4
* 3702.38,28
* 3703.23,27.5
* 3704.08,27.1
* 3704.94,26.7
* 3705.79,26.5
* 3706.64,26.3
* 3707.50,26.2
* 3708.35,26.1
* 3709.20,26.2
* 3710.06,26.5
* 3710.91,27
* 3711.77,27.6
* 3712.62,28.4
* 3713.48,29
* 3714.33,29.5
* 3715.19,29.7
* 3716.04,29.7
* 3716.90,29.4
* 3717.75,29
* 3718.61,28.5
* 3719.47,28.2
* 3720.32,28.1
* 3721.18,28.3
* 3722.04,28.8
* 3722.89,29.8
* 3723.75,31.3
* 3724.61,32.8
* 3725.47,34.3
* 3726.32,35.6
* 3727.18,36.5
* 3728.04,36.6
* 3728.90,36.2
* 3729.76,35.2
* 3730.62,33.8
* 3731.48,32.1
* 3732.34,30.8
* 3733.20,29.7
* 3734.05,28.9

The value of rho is 3732.34 angstrom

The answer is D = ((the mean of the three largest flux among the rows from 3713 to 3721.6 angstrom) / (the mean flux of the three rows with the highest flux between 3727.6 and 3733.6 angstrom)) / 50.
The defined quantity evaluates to 0.016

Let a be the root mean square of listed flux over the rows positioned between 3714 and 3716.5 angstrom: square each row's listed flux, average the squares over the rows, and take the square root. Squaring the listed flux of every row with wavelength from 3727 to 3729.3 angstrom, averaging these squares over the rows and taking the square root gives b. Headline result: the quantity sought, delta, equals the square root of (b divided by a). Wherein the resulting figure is 1.11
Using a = 29.6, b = 36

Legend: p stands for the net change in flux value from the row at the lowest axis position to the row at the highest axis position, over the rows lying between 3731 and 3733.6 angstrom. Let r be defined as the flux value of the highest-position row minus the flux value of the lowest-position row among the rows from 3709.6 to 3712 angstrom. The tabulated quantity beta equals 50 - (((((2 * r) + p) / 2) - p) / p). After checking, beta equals 51.0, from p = -2.4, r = 1.1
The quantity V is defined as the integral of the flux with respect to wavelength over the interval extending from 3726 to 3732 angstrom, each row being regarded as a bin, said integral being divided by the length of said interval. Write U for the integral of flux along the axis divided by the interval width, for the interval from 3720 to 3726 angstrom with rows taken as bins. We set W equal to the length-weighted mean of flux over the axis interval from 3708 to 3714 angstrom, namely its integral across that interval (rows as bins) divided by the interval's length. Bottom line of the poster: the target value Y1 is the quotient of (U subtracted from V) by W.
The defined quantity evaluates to 0.16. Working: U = 30.6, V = 35.0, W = 27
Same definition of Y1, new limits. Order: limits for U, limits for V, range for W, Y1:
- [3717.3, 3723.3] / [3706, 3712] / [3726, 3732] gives -0.06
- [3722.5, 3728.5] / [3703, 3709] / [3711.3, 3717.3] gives -0.25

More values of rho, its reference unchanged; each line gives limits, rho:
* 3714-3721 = 3720.32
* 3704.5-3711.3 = 3709.20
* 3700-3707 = 3706.64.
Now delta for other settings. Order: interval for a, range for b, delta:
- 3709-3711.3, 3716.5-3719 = 1.04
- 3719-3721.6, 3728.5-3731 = 1.12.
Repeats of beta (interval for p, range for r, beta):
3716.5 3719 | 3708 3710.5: 50.9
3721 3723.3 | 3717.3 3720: 51.0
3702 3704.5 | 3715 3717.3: 50.2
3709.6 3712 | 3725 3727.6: 48.5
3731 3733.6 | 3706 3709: 50.4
